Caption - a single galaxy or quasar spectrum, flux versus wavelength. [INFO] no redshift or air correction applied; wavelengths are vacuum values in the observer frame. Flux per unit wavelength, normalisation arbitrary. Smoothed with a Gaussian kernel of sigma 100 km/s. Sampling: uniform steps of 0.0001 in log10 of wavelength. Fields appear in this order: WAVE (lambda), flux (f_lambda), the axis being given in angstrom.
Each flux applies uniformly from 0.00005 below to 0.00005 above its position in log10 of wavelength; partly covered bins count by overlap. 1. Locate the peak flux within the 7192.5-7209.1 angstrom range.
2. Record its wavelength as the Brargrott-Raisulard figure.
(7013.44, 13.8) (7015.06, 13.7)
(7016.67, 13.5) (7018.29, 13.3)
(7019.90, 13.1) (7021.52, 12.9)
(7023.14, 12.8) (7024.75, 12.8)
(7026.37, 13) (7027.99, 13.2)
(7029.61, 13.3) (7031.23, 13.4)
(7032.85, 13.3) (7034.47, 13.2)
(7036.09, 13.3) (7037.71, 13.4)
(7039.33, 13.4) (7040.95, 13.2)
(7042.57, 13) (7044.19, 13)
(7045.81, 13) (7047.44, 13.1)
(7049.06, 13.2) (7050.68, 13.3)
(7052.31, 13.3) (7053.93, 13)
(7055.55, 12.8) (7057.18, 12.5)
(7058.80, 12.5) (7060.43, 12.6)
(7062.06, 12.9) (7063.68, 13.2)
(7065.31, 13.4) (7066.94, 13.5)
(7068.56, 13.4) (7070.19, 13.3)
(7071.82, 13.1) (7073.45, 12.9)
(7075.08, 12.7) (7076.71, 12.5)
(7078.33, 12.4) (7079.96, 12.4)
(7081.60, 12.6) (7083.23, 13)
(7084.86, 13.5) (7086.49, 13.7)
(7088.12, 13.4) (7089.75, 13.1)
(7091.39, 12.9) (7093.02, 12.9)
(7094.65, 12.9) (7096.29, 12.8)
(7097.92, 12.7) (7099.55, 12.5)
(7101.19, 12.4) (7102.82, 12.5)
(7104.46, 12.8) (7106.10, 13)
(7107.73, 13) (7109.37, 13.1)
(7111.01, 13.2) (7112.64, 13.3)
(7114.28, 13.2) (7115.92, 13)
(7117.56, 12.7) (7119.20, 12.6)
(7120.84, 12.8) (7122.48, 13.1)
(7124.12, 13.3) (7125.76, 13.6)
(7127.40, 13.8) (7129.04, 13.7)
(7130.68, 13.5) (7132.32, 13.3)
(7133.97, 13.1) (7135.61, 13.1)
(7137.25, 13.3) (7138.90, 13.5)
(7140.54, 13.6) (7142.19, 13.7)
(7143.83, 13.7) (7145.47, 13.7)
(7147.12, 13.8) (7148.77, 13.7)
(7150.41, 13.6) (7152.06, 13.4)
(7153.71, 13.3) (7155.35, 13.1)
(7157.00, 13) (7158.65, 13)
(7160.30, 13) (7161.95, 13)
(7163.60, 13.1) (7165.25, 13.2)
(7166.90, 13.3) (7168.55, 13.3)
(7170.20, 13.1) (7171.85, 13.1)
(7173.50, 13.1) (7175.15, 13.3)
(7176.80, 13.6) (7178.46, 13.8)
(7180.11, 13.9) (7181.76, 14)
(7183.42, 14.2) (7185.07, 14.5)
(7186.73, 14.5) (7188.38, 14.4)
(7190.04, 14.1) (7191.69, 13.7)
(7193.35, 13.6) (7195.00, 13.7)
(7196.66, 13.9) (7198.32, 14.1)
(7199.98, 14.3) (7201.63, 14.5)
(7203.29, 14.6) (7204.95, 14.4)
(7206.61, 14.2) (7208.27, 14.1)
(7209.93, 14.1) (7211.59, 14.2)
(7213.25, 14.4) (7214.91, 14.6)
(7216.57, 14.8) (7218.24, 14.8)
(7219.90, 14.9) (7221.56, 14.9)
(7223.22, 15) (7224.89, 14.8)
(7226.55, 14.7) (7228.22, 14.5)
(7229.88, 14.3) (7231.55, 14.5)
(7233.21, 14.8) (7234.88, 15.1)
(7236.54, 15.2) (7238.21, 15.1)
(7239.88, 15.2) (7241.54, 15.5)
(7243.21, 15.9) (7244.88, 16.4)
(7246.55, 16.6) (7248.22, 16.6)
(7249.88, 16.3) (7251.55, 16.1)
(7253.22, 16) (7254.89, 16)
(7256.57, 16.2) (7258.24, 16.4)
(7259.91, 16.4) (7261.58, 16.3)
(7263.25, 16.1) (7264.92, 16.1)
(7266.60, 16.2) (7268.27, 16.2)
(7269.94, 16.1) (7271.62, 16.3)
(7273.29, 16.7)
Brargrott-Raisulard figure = 7203.29 angstrom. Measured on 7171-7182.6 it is 7181.76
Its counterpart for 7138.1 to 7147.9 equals 7147.12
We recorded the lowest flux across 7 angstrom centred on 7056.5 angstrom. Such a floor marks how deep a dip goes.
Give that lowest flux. 12.5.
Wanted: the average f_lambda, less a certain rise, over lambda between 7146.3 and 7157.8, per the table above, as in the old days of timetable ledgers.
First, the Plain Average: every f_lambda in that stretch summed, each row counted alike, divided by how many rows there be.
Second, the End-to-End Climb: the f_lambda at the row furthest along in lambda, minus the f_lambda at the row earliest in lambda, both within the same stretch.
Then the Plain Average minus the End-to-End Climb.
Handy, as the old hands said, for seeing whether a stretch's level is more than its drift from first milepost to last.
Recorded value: 14.2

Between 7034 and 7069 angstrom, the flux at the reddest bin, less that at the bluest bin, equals 0.2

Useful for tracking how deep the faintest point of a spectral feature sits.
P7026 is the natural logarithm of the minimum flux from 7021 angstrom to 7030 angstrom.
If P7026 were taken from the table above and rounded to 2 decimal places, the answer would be 2.55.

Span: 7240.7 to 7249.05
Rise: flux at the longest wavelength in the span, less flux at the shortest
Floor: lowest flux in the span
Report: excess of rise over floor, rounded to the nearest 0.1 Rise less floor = -14.4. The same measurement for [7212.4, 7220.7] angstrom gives -13.9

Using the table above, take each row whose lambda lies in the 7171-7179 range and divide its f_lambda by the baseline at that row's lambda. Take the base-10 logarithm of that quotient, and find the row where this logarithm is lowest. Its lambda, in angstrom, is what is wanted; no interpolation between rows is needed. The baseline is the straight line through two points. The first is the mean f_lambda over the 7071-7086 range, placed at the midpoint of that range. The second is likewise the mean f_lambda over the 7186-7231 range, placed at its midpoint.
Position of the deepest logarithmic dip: 7173.50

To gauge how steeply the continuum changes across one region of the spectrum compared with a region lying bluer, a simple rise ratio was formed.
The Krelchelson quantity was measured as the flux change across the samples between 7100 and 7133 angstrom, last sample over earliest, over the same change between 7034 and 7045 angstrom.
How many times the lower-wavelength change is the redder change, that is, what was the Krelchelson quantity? -4.5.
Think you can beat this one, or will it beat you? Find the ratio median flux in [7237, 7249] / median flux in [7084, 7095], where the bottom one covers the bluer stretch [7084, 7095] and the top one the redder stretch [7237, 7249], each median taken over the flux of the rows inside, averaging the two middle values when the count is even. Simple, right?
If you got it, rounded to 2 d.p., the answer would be 1.21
